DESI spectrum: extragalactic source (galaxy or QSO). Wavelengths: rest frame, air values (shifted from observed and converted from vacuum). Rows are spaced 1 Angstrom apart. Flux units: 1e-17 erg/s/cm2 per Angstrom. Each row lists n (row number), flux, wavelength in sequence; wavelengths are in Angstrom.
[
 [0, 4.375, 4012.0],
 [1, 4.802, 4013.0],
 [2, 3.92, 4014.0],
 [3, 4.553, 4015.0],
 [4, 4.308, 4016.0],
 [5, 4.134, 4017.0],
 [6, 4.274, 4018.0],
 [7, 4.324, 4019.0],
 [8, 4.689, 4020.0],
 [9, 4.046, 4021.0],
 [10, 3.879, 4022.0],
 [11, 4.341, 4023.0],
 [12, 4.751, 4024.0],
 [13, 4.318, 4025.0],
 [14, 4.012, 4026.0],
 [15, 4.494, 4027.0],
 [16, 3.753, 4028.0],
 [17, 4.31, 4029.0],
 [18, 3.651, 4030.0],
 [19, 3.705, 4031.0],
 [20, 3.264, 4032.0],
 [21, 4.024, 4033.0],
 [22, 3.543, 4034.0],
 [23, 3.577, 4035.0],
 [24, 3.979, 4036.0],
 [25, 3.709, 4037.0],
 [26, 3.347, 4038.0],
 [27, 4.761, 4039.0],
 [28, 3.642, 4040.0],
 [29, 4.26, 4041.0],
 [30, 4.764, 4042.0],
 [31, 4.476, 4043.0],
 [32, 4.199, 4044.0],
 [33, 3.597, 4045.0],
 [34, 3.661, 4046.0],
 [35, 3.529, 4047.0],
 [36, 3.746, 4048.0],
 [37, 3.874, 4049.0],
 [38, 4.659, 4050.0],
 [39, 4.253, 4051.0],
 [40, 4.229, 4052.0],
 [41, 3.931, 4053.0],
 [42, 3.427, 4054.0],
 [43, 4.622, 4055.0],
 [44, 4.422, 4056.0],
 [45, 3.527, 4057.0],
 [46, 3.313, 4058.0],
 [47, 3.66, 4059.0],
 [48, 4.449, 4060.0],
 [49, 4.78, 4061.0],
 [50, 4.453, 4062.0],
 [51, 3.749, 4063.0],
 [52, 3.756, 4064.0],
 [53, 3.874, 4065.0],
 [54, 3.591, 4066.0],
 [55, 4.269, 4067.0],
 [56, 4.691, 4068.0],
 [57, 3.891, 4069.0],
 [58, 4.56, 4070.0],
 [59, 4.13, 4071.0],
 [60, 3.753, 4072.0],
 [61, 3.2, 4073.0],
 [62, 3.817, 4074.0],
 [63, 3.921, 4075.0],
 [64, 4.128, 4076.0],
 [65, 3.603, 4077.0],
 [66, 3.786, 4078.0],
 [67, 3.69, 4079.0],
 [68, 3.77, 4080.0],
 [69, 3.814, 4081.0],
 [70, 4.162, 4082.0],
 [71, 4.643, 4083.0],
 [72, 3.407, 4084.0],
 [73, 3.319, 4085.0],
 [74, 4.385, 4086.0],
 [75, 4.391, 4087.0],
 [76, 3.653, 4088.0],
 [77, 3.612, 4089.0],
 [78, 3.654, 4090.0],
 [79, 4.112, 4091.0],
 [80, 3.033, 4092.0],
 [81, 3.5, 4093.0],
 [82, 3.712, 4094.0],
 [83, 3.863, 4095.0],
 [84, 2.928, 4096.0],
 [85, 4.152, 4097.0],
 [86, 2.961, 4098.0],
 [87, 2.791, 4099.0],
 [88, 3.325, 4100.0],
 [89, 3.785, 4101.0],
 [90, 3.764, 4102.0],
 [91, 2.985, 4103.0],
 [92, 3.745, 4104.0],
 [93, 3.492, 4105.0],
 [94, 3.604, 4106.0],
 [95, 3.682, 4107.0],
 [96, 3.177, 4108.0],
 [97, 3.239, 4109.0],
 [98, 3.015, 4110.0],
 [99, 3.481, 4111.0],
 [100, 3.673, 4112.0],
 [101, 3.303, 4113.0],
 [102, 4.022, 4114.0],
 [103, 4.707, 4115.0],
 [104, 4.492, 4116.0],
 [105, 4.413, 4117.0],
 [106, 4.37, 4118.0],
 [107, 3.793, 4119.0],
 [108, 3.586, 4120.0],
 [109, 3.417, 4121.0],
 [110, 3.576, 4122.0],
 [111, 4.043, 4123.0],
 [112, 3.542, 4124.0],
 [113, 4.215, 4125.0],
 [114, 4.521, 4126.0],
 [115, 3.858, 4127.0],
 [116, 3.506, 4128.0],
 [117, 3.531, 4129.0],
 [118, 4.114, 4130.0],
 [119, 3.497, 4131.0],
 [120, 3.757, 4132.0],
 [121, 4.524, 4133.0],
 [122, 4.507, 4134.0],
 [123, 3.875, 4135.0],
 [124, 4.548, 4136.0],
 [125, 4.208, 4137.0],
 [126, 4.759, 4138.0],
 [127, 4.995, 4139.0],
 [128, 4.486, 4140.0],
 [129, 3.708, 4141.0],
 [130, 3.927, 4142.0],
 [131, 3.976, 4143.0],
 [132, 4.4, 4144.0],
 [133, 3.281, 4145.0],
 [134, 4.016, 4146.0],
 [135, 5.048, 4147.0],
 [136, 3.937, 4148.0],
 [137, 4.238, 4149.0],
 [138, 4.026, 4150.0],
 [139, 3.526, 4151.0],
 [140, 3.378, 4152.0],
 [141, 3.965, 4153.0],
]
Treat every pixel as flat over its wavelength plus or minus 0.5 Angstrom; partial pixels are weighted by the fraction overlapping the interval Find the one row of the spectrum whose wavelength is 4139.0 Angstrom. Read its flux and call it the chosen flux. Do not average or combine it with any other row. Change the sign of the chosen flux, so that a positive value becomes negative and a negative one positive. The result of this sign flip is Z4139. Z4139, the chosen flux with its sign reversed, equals -5.0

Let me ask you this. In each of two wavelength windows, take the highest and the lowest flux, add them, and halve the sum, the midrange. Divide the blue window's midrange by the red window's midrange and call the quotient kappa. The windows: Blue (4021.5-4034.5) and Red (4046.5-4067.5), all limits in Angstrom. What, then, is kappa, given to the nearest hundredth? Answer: 0.99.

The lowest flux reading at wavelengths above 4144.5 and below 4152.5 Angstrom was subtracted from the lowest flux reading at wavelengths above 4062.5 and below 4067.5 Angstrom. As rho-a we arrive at 0.31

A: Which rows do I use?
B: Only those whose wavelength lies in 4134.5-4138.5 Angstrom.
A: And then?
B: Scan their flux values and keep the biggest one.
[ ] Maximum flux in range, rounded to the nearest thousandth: 4.759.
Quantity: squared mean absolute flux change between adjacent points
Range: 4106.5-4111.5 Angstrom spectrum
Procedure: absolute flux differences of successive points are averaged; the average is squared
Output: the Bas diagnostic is 0.10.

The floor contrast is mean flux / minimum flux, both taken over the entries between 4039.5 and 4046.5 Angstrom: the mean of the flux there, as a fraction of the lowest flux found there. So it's 1.14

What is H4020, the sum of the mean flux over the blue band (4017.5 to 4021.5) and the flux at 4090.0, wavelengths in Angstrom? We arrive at 8.0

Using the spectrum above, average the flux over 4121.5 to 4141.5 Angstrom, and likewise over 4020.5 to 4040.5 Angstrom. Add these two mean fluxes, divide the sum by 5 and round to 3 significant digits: 1.61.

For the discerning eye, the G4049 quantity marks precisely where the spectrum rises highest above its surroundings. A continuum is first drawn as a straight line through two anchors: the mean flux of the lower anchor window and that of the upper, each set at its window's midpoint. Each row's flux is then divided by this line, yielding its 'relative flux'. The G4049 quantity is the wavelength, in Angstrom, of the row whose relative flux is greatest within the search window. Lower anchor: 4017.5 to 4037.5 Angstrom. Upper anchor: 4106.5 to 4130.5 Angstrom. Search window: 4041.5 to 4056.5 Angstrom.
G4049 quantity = 4042.0 Angstrom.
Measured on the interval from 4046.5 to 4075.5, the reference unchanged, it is 4061.0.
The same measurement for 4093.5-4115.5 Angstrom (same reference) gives 4115.0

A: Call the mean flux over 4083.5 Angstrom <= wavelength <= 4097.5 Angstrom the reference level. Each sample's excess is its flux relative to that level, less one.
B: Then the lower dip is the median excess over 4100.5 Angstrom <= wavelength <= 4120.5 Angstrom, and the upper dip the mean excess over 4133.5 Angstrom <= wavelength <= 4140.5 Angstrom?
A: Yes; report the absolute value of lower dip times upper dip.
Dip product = 0.0010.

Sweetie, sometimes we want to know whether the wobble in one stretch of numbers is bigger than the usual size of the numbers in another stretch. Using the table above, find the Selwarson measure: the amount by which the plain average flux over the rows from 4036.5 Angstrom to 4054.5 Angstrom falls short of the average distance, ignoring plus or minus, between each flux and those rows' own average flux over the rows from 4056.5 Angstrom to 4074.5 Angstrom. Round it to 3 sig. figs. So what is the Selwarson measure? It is -3.61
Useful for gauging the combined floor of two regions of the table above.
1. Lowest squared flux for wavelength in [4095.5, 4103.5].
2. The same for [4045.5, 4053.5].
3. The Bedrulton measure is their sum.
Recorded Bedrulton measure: 20.2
